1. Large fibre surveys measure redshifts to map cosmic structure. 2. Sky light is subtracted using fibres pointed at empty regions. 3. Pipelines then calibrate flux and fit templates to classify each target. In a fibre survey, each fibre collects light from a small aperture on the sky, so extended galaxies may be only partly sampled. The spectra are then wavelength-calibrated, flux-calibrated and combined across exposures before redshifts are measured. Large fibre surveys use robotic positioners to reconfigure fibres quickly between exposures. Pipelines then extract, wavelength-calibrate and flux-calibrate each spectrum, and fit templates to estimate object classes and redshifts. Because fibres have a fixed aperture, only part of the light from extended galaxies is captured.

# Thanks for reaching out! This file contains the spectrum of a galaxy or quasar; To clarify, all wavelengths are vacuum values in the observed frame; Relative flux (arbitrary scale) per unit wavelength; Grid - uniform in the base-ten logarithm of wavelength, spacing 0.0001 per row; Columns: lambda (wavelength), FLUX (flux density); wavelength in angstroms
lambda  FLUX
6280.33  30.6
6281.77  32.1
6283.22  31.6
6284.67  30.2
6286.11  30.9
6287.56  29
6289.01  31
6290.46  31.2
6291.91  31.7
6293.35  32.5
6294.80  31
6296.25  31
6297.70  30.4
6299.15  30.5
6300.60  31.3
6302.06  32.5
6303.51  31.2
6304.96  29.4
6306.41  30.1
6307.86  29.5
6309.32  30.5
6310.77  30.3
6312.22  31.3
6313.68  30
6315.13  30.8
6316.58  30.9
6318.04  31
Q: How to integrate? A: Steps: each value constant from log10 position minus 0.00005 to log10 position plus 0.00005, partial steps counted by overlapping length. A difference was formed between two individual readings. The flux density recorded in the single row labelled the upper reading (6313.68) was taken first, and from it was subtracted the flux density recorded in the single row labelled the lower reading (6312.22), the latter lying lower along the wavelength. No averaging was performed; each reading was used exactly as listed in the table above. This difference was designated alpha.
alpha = -1.3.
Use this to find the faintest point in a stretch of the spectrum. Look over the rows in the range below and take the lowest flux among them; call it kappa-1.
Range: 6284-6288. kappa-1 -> 29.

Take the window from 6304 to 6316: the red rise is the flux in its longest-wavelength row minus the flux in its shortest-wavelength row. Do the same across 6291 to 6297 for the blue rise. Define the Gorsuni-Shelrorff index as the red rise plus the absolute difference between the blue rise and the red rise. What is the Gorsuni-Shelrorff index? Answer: 3.5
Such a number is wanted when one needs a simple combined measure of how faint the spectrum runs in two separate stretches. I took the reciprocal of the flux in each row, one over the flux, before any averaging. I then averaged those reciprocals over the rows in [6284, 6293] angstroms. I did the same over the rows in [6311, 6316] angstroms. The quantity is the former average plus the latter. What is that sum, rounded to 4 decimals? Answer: 0.0652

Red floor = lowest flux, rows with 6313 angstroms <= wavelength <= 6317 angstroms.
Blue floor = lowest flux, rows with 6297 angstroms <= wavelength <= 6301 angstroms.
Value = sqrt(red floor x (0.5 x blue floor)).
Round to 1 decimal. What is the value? 21.4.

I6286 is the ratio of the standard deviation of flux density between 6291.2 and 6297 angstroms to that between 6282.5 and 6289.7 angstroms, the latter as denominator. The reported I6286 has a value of 0.7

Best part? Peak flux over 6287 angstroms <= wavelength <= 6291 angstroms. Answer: 31.2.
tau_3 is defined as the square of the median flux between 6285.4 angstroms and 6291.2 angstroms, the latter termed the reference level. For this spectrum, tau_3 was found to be 958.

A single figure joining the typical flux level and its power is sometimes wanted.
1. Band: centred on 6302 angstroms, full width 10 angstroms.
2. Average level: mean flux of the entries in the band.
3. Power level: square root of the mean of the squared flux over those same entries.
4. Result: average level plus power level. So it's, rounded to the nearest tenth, 61.6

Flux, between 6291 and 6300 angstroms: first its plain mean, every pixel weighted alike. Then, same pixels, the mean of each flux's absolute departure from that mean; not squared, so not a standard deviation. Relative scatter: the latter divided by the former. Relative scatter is 0.020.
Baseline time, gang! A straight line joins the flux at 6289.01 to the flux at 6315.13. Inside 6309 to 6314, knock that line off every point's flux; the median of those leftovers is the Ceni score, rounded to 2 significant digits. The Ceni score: -0.44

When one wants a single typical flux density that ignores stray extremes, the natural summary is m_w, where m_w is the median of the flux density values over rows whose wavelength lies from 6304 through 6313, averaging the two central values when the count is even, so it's 30.2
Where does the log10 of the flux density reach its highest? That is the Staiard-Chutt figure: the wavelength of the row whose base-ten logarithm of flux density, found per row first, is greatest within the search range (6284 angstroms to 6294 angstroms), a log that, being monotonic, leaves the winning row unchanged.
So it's 6293.35 angstroms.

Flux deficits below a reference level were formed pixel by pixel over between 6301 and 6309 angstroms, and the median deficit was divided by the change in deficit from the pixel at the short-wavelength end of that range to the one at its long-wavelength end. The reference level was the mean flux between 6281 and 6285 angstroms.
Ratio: 0.4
